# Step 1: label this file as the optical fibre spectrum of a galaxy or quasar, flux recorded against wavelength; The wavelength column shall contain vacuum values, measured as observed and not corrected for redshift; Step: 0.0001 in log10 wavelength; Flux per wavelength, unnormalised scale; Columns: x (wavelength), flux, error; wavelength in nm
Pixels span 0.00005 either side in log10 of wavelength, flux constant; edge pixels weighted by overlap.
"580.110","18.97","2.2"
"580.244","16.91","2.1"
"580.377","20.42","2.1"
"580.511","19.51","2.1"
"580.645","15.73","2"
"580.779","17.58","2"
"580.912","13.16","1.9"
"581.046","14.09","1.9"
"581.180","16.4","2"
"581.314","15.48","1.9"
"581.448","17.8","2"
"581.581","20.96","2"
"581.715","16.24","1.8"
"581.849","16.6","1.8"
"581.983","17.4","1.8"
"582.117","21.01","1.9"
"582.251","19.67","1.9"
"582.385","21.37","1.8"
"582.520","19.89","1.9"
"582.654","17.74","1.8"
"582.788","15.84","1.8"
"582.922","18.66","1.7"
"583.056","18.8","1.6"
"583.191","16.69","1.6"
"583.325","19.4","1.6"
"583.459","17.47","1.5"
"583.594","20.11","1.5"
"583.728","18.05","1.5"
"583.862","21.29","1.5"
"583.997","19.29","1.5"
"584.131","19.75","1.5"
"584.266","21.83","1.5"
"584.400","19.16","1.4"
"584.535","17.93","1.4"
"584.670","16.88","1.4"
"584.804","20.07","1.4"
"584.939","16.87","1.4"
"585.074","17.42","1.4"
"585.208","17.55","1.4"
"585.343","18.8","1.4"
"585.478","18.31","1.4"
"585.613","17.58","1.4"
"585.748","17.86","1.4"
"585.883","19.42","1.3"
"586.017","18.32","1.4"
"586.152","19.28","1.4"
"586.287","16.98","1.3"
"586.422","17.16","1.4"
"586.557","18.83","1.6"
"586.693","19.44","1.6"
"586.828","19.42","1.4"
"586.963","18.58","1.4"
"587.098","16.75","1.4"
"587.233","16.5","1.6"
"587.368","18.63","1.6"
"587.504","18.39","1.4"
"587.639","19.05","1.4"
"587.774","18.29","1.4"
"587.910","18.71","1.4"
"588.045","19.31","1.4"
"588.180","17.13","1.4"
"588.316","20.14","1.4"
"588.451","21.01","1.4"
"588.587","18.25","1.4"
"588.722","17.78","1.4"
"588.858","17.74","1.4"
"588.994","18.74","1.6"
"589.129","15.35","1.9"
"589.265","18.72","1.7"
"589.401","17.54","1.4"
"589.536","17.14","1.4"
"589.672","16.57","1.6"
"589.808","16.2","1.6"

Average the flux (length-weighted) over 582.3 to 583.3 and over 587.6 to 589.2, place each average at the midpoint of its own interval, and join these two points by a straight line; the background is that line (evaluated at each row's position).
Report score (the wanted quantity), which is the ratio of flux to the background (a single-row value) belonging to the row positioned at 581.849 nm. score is 0.90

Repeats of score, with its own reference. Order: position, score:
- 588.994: 1.02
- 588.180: 0.93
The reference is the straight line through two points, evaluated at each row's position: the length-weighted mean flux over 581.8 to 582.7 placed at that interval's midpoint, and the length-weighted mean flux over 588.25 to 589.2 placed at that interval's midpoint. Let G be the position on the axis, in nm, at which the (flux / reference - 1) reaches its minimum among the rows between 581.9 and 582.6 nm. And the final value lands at 581.983 nm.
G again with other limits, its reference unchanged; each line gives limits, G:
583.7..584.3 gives 583.728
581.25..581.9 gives 581.314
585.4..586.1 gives 585.613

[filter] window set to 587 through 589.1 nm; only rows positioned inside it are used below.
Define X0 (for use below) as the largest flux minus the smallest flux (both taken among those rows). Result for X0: 5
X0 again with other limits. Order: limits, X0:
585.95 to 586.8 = 2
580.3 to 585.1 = 9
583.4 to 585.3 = 5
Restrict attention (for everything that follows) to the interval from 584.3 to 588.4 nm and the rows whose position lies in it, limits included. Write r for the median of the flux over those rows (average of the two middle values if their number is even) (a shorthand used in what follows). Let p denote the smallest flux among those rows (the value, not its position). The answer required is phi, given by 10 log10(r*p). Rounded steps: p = 16.5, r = 18.4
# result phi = 24.8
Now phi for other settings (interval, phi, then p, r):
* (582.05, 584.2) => 24.9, 15.84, 19.3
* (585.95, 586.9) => 25.0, 16.98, 18.8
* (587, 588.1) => 24.8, 16.5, 18.5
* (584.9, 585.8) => 24.7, 16.87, 17.6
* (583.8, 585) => 25.1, 16.87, 19.3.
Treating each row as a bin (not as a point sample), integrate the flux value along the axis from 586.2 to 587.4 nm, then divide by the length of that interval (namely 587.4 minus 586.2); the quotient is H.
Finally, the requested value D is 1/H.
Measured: 0.0555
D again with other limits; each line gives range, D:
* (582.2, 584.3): 0.0525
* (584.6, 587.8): 0.0550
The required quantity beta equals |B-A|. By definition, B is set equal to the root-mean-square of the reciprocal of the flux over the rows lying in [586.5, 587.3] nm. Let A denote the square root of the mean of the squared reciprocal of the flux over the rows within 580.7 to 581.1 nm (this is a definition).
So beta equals 0.013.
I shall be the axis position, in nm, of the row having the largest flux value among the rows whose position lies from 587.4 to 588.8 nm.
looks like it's 588.451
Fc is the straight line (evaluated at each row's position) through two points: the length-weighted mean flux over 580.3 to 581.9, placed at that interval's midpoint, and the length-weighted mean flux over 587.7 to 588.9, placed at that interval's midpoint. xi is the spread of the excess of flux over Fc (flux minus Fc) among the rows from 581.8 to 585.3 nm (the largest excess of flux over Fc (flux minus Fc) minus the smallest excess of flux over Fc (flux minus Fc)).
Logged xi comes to 5.6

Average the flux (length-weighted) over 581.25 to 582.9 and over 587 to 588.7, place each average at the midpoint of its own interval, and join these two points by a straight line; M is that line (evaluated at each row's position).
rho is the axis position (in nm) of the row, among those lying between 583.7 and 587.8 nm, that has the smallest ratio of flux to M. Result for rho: 587.233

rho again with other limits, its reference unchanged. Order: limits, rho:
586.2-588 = 587.233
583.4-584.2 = 583.459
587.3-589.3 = 589.129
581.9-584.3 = 582.788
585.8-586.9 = 586.287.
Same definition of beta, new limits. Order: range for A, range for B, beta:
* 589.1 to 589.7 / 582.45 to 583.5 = 0.003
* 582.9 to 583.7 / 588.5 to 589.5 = 0.002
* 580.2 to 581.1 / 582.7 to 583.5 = 0.005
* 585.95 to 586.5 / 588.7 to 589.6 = 0.001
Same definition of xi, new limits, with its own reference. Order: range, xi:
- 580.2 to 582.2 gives 7.6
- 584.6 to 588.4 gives 4.2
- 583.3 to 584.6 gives 4.2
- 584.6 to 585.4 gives 3.2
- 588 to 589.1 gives 3.8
